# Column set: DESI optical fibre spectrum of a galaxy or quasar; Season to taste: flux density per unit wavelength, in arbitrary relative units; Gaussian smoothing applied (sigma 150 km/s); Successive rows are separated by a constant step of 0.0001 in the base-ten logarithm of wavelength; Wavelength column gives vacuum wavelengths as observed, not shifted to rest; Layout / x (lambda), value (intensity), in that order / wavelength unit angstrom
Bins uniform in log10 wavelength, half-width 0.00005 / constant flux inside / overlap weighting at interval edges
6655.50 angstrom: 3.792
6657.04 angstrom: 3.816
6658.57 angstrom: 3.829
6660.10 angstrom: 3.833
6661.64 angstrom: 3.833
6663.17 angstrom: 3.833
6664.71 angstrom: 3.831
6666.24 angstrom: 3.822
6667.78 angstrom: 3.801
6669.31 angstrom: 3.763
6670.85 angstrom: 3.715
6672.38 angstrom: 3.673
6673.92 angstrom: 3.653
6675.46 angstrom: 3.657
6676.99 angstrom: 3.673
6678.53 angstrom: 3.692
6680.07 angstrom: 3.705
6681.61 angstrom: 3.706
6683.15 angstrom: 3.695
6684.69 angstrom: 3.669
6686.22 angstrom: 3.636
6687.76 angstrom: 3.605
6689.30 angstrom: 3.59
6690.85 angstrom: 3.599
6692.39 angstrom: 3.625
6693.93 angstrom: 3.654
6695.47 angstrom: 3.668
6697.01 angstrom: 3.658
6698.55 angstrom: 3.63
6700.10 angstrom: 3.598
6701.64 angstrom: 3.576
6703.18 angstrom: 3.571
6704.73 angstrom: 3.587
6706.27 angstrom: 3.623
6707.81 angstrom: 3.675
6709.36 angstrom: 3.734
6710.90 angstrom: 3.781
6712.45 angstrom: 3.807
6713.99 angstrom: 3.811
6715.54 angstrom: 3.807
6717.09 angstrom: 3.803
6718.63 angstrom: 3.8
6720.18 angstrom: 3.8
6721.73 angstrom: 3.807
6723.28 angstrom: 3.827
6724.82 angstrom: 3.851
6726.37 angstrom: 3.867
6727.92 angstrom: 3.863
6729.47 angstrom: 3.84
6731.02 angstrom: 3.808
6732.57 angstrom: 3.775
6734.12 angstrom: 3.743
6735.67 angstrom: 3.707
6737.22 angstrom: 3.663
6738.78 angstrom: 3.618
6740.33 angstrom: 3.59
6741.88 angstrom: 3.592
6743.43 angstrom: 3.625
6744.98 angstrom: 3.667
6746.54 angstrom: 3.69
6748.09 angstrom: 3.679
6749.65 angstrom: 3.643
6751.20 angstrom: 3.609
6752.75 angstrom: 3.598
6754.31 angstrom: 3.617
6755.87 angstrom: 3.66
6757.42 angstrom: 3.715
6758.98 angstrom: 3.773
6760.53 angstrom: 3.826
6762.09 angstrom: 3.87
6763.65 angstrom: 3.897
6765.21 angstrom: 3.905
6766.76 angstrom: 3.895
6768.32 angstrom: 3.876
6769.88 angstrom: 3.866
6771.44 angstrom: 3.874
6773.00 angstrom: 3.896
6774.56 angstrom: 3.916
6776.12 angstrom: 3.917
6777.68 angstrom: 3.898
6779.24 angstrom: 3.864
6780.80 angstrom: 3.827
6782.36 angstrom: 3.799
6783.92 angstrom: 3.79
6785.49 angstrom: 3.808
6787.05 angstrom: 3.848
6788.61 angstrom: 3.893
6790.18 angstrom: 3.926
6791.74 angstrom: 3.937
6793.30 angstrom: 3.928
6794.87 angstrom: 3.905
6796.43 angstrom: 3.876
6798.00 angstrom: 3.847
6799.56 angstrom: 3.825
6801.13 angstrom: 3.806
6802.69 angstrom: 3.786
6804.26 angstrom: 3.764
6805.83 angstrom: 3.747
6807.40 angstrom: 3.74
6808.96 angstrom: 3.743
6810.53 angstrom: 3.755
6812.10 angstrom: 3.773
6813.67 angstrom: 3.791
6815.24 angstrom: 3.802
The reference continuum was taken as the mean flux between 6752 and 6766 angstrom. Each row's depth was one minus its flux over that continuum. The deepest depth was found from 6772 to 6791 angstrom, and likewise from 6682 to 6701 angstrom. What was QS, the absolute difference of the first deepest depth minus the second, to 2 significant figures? 0.053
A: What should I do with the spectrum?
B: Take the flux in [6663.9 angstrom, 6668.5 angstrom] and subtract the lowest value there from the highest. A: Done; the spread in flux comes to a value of 0.030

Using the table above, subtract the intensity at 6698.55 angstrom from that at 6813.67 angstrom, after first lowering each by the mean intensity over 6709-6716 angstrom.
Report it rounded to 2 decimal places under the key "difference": 0.16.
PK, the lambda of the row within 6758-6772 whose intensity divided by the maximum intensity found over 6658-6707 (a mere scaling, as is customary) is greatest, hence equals 6765.21 angstrom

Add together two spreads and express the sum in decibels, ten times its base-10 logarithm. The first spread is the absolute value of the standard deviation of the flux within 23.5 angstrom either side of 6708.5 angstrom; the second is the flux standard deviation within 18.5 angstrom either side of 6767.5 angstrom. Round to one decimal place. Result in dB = -6.8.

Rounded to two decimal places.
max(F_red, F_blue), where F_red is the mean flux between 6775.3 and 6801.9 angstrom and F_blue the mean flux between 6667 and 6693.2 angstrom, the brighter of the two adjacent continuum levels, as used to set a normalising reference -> 3.86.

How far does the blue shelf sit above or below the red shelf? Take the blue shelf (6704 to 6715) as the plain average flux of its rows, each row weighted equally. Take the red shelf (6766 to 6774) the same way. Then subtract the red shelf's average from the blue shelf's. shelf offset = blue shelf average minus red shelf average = -0.16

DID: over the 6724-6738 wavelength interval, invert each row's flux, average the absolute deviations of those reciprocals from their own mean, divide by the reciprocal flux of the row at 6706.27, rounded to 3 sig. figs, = 0.0155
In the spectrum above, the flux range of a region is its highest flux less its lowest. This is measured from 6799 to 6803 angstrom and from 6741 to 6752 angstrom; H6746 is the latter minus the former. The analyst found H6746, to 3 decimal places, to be 0.059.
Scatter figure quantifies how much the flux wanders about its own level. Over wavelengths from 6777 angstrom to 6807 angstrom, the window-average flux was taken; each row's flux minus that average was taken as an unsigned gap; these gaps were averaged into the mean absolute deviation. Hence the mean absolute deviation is 0.049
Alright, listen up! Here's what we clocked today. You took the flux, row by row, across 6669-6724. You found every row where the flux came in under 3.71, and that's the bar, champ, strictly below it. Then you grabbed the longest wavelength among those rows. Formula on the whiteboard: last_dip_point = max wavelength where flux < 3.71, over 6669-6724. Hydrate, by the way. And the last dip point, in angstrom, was 6707.81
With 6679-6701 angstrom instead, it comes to 6700.10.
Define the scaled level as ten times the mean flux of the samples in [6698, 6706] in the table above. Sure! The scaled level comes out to 35.9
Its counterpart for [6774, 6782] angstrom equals 38.8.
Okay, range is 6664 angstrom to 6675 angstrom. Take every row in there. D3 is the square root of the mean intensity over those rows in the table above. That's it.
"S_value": 1.94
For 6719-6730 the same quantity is 1.96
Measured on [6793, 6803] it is 1.96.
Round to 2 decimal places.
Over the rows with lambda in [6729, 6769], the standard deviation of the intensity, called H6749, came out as 0.11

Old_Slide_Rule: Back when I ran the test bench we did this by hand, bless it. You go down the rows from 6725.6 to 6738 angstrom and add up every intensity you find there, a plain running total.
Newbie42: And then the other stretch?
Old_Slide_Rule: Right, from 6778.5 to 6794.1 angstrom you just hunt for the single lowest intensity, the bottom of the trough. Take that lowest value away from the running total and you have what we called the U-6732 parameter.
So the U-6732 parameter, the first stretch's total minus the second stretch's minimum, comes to 26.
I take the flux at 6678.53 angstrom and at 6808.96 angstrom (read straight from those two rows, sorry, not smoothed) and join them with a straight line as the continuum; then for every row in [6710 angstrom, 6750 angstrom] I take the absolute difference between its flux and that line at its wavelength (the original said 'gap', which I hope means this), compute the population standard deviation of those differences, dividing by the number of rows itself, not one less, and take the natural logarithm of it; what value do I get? -3.28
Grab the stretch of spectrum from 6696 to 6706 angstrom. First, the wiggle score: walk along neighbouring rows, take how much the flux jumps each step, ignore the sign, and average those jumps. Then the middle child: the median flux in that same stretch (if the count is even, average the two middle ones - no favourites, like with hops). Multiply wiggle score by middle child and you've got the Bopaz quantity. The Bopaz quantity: 0.074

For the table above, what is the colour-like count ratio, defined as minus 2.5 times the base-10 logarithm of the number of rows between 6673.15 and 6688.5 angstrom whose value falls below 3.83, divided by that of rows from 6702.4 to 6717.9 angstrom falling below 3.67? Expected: -1.31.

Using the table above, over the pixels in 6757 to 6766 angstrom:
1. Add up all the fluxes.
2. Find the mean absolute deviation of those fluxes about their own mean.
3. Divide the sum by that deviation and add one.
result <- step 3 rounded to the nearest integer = 386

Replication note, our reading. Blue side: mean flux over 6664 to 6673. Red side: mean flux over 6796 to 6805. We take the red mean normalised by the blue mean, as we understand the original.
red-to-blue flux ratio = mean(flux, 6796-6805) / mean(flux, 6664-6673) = 1.01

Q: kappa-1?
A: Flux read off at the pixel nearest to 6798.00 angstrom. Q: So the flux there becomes 3.847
